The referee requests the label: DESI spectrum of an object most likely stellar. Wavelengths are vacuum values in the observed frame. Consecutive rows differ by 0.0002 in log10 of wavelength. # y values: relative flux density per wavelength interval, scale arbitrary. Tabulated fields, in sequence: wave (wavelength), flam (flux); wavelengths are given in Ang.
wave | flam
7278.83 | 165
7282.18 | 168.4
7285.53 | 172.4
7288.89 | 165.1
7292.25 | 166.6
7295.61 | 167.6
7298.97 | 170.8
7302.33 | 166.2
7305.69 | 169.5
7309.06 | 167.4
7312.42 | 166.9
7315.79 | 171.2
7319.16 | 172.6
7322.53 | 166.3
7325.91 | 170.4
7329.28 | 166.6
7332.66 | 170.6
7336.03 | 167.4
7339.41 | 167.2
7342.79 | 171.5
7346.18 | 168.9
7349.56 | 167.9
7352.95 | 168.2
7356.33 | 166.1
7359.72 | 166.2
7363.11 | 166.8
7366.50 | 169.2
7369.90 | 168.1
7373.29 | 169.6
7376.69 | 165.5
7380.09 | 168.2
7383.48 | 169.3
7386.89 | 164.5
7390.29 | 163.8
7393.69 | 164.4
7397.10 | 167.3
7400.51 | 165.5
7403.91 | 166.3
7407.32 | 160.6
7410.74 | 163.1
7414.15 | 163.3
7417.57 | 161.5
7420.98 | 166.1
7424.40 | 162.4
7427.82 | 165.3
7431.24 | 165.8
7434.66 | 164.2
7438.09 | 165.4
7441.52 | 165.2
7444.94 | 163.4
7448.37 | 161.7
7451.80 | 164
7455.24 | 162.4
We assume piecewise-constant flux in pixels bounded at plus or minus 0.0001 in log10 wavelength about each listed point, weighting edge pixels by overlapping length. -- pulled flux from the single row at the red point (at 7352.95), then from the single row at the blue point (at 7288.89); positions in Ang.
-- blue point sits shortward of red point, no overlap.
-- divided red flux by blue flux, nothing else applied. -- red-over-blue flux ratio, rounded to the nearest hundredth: 1.02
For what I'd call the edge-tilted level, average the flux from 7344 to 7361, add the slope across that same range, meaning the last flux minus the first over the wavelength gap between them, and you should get 167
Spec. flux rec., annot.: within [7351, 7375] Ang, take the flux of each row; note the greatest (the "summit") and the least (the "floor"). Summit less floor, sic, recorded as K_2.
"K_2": 3.5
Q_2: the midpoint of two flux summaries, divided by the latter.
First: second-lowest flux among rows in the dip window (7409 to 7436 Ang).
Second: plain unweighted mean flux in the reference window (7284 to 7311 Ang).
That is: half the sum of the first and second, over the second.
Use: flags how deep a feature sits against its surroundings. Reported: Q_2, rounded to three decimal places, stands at 0.983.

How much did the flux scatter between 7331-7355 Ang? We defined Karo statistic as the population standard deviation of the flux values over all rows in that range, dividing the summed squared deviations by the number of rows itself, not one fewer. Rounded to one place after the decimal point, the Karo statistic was 1.5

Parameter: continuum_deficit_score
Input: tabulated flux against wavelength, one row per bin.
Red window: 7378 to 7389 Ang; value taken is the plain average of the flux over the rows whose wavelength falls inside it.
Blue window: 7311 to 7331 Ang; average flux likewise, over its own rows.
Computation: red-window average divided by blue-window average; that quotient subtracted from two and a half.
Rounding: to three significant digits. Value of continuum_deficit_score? 1.51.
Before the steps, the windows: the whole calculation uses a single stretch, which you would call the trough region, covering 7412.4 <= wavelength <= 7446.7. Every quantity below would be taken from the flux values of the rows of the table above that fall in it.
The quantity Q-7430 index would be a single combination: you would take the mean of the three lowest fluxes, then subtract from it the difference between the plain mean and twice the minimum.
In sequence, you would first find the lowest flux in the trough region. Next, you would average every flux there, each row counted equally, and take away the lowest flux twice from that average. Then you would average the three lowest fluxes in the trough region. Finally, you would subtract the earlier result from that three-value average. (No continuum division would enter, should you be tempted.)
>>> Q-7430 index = 321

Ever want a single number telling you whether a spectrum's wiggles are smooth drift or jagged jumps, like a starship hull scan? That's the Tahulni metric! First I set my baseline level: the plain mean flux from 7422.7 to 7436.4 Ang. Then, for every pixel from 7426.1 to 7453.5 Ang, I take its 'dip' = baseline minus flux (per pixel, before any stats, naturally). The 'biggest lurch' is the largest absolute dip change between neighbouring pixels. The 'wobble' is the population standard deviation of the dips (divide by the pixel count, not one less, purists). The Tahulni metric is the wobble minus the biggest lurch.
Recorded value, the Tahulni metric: -1.0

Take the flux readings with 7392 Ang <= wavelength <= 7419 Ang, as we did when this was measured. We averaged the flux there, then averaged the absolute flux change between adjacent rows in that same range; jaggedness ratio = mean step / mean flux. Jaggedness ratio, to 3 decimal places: 0.014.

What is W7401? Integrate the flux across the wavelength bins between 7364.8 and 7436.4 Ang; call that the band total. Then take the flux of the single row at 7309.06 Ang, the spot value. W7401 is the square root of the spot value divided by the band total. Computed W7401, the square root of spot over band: 0.1189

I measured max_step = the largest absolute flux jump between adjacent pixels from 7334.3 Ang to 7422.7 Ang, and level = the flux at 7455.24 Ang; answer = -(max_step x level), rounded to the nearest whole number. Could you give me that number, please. -926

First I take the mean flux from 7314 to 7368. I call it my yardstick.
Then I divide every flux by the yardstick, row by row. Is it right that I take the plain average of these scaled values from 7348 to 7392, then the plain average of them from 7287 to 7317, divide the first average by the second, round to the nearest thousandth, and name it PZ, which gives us 0.996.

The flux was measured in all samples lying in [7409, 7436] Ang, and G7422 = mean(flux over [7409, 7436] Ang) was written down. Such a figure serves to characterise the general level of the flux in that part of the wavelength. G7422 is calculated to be 164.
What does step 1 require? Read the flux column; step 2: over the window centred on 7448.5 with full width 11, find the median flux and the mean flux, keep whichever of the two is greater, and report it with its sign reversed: -163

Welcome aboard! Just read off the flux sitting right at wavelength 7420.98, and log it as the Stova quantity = 166.1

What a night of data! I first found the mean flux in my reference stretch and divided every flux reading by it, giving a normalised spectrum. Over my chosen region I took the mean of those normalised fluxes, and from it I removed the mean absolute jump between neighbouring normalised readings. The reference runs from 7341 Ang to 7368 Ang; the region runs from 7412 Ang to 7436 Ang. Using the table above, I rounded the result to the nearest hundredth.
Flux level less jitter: 0.96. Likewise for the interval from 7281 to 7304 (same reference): 0.98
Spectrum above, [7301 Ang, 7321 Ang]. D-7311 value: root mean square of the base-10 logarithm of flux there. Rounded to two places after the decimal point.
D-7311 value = 2.23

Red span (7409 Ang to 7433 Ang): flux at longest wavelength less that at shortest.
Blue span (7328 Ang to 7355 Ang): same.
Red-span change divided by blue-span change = 2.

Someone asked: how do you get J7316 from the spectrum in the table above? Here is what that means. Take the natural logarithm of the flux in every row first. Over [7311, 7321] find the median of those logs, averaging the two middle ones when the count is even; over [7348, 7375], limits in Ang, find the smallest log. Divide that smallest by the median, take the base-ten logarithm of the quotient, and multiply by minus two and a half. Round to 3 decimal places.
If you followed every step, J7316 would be 0.006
